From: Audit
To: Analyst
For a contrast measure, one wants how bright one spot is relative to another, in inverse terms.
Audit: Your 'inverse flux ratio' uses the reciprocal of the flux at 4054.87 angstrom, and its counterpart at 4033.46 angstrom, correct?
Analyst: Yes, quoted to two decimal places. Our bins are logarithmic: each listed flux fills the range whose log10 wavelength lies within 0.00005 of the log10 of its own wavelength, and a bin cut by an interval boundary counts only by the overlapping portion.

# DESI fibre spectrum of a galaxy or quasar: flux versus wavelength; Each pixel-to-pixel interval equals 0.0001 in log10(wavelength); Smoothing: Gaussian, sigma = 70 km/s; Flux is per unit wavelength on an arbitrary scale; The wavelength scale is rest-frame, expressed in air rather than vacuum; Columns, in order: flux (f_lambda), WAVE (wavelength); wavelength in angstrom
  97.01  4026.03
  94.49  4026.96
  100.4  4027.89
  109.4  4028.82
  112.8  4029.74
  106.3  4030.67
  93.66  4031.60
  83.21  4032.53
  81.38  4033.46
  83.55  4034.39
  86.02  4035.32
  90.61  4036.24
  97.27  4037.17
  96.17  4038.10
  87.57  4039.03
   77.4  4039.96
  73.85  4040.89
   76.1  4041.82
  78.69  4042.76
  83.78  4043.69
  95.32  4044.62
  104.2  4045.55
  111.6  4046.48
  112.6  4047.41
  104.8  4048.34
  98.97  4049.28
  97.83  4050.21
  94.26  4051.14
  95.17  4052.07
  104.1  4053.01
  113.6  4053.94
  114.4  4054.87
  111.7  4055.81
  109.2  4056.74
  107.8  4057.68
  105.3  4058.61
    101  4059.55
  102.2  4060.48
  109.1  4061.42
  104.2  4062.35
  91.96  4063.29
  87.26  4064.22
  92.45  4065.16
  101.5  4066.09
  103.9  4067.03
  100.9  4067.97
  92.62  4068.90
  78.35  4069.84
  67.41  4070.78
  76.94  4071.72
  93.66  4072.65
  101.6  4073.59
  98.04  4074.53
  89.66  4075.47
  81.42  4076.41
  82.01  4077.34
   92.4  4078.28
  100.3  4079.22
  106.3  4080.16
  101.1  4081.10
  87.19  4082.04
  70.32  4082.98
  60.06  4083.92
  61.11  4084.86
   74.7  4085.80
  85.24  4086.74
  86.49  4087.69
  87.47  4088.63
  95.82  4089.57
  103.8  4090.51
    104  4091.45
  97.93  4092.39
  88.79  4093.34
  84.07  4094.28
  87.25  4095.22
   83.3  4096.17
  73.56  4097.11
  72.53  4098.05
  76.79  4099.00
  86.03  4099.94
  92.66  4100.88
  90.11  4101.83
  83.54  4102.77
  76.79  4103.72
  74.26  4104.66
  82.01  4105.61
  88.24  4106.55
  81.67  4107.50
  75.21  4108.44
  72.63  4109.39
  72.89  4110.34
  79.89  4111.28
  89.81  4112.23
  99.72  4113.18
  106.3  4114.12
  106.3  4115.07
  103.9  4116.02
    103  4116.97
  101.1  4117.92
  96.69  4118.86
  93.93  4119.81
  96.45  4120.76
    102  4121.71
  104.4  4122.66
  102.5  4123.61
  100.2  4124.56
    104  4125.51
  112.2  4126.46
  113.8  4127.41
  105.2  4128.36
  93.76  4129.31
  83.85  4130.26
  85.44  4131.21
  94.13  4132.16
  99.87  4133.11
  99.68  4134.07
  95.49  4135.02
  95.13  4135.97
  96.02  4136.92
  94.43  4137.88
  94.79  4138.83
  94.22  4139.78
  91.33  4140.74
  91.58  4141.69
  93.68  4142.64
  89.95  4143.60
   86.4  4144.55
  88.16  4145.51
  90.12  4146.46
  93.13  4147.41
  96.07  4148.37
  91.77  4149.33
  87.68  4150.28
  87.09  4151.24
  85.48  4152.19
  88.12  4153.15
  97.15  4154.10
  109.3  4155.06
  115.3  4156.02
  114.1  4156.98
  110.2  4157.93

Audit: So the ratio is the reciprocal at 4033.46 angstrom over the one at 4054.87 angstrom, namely 1.41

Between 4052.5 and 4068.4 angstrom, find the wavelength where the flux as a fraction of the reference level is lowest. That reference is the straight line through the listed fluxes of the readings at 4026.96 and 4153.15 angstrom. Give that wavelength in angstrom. 4064.22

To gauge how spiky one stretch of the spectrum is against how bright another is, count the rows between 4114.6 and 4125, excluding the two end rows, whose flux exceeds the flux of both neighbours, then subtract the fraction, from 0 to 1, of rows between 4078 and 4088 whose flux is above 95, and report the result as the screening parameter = 0.73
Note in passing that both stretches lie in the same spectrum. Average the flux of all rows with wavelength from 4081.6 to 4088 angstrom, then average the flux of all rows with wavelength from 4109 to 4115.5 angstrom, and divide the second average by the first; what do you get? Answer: 1.20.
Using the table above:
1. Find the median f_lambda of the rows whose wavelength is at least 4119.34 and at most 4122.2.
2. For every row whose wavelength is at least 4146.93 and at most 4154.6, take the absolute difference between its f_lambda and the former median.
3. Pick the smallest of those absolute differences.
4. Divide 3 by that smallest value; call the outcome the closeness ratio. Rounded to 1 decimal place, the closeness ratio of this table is 7.9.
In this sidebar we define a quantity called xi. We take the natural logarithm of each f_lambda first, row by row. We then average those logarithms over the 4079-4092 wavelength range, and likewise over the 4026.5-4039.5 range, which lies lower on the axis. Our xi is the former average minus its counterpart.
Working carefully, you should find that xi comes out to -0.09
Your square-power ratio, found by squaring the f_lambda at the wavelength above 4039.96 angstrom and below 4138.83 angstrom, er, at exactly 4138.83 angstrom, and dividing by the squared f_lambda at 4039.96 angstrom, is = 1.5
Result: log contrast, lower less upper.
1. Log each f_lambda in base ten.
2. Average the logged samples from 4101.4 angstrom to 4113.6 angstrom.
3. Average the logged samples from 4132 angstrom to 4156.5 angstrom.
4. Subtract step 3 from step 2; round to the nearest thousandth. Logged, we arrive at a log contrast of -0.060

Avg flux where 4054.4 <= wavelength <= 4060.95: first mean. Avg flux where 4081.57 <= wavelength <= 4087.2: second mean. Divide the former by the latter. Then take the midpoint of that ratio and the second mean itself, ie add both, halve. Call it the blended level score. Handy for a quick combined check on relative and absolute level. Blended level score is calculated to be 37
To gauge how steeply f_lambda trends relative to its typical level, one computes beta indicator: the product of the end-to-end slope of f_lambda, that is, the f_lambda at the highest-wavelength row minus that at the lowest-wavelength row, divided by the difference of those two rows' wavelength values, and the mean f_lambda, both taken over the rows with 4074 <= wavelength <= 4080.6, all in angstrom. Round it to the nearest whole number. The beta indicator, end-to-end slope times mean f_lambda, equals 136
